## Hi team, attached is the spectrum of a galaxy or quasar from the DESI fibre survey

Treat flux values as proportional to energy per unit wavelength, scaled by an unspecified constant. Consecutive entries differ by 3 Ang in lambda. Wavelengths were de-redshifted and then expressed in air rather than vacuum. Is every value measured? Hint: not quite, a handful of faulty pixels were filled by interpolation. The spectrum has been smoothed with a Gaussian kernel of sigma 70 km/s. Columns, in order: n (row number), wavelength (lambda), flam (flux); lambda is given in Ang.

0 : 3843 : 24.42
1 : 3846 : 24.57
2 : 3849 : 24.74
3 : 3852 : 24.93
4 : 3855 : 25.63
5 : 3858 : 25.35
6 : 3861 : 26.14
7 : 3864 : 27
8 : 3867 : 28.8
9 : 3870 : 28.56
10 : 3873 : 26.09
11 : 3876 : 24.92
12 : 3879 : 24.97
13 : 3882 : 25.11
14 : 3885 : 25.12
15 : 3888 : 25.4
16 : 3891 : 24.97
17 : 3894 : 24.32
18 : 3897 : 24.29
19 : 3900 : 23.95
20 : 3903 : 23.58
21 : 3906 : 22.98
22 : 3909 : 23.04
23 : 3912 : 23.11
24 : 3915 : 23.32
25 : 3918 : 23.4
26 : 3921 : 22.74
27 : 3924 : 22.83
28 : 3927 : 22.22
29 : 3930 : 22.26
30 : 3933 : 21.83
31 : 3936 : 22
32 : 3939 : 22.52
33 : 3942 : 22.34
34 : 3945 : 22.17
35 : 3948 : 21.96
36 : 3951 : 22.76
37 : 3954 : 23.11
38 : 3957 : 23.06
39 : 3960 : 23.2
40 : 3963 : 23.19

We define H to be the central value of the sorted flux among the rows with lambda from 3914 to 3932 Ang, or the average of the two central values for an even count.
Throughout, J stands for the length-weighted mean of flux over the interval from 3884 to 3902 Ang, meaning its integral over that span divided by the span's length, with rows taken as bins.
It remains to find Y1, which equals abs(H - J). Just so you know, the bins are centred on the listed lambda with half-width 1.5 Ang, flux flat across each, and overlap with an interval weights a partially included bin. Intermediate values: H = 22.8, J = 24.6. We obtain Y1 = 1.85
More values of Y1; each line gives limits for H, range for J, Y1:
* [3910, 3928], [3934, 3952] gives 0.70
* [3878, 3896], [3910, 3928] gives 2.08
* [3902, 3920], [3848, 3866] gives 2.53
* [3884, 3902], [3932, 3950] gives 2.48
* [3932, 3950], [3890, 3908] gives 1.88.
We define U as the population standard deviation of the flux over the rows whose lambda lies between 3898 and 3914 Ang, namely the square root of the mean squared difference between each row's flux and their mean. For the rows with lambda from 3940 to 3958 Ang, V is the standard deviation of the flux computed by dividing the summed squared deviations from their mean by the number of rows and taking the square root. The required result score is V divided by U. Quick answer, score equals 1.2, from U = 0.37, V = 0.44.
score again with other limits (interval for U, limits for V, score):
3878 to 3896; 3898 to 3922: 1.1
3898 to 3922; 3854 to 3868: 3.5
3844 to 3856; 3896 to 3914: 1.2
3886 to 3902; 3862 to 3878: 2.8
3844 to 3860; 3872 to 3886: 1.1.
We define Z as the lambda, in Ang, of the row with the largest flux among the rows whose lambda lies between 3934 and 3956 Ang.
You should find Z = 3954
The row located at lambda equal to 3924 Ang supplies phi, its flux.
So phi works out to 22.83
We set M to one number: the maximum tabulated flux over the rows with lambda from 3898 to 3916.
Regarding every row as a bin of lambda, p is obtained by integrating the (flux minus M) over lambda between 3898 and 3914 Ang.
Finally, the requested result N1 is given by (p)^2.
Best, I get 89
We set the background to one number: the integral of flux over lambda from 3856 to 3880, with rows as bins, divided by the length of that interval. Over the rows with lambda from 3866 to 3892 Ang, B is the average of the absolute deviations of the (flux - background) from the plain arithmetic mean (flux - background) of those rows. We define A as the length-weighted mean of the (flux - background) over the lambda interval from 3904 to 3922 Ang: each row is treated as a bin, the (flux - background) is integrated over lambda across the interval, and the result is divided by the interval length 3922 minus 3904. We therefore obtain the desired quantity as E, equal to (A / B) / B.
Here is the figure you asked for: -2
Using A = -3.4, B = 1.22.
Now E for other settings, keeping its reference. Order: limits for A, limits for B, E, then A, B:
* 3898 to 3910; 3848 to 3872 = -2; -3.1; 1.29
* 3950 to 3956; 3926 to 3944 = -101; -3.5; 0.19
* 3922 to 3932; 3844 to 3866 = -9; -4.1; 0.67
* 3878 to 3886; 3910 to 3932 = -10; -1.4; 0.37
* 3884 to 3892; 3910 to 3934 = -6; -1.3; 0.46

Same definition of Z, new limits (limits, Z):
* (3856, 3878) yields 3867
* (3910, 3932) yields 3918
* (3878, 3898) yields 3888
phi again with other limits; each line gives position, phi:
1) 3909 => 23.04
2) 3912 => 23.11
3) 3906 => 22.98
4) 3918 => 23.4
